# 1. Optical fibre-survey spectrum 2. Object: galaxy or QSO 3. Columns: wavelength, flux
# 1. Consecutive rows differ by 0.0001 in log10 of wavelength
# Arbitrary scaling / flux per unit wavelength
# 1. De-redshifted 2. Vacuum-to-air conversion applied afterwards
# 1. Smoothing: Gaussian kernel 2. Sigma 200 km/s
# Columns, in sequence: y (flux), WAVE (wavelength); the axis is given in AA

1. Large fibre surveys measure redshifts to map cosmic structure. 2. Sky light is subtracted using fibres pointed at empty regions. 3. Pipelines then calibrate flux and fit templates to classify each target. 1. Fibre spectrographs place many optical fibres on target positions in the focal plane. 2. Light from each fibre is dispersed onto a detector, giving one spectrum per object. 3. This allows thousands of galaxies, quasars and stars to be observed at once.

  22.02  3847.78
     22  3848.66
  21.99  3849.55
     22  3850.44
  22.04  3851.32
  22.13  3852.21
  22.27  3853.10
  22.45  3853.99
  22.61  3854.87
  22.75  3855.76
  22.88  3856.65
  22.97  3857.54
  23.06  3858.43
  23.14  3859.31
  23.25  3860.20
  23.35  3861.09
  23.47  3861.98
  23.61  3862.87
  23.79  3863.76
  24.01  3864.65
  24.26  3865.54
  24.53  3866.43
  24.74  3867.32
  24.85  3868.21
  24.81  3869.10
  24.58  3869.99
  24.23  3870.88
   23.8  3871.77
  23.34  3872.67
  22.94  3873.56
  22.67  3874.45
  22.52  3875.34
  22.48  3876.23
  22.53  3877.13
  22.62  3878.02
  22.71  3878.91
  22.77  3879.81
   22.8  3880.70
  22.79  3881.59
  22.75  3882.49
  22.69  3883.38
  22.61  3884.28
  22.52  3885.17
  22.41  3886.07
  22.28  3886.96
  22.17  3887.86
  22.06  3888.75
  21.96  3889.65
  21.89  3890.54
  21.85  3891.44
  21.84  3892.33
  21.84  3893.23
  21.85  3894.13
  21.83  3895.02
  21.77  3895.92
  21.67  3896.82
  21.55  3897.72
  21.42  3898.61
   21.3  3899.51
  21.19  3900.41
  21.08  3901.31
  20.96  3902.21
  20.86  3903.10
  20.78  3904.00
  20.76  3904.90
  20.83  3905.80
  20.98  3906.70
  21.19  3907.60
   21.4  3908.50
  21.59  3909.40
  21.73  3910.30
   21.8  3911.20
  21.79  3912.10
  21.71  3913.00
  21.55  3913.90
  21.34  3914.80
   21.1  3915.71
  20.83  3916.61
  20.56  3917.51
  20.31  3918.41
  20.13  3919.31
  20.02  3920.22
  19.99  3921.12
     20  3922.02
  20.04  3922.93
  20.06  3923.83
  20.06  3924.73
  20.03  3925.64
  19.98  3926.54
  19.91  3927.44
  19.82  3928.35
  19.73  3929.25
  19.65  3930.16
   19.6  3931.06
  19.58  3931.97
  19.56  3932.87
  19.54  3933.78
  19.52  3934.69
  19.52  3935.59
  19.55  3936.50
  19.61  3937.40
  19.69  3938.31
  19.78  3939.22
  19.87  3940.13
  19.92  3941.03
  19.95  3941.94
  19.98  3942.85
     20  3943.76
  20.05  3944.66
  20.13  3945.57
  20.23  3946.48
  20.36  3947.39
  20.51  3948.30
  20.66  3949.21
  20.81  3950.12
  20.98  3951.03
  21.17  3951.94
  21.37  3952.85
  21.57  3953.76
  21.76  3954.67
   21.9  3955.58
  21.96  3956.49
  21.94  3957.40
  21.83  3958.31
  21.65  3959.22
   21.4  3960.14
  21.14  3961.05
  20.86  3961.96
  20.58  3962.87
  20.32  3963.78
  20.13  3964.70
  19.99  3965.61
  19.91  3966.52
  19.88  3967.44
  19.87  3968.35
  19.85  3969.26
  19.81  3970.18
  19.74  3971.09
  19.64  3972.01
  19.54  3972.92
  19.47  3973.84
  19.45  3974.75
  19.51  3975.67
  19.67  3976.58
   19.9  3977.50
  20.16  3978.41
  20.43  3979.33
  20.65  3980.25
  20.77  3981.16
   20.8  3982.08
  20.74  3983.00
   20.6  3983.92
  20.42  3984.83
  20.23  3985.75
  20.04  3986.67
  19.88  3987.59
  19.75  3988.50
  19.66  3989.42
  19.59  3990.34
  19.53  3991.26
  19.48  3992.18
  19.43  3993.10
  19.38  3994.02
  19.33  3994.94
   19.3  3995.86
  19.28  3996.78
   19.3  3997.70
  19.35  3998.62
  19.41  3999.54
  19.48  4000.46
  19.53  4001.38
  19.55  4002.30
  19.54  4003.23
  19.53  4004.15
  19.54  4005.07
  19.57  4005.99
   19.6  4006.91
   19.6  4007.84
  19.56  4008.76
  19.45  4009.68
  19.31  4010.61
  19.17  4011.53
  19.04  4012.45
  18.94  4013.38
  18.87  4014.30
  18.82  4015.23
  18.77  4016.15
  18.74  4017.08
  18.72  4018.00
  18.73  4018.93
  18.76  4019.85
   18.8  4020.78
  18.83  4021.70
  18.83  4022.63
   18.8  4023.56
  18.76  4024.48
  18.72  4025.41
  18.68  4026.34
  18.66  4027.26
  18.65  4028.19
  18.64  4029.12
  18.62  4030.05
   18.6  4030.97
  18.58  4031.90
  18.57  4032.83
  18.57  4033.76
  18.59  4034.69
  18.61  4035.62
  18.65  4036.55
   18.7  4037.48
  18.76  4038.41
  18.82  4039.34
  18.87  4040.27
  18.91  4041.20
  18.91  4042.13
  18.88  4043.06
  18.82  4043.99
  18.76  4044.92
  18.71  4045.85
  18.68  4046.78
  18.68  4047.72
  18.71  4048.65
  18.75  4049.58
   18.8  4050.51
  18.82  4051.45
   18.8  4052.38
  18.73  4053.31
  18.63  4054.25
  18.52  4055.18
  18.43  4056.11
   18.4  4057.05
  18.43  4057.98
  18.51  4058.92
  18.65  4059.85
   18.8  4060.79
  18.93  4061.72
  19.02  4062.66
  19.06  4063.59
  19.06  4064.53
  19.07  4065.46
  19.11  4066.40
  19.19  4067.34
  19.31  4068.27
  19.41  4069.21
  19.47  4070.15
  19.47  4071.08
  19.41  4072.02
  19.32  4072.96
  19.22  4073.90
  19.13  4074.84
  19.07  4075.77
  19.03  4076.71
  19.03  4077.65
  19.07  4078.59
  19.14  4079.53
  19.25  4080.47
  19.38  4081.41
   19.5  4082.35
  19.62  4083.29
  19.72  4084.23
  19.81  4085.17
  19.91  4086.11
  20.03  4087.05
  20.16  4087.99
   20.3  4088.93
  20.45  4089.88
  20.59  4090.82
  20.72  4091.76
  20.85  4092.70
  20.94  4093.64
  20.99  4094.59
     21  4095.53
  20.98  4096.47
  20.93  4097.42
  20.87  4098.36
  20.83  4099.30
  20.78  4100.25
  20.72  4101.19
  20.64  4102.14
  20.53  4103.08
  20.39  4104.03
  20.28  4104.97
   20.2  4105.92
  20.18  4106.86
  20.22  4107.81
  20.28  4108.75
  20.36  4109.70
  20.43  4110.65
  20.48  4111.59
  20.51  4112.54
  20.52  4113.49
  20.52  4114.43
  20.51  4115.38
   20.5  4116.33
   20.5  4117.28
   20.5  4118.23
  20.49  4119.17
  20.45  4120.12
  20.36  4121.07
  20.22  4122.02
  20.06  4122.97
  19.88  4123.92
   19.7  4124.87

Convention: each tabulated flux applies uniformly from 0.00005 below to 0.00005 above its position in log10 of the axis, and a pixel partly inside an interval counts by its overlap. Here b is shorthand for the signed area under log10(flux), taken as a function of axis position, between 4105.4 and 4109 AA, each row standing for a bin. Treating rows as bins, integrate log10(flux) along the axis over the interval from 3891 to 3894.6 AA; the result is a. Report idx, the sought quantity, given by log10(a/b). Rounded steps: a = 4.8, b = 4.7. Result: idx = 0.01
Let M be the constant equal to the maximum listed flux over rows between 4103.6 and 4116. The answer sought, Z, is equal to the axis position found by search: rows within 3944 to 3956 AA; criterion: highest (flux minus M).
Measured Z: 3955.58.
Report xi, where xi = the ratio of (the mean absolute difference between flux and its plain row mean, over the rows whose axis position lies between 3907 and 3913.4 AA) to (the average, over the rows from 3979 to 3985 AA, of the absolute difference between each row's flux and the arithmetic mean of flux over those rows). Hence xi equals 1.4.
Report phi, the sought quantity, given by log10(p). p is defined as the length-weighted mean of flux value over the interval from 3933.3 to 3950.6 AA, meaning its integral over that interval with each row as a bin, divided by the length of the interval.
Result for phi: 1.30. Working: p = 20.0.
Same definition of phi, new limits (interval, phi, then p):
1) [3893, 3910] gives 1.33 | 21.3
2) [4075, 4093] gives 1.30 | 19.8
